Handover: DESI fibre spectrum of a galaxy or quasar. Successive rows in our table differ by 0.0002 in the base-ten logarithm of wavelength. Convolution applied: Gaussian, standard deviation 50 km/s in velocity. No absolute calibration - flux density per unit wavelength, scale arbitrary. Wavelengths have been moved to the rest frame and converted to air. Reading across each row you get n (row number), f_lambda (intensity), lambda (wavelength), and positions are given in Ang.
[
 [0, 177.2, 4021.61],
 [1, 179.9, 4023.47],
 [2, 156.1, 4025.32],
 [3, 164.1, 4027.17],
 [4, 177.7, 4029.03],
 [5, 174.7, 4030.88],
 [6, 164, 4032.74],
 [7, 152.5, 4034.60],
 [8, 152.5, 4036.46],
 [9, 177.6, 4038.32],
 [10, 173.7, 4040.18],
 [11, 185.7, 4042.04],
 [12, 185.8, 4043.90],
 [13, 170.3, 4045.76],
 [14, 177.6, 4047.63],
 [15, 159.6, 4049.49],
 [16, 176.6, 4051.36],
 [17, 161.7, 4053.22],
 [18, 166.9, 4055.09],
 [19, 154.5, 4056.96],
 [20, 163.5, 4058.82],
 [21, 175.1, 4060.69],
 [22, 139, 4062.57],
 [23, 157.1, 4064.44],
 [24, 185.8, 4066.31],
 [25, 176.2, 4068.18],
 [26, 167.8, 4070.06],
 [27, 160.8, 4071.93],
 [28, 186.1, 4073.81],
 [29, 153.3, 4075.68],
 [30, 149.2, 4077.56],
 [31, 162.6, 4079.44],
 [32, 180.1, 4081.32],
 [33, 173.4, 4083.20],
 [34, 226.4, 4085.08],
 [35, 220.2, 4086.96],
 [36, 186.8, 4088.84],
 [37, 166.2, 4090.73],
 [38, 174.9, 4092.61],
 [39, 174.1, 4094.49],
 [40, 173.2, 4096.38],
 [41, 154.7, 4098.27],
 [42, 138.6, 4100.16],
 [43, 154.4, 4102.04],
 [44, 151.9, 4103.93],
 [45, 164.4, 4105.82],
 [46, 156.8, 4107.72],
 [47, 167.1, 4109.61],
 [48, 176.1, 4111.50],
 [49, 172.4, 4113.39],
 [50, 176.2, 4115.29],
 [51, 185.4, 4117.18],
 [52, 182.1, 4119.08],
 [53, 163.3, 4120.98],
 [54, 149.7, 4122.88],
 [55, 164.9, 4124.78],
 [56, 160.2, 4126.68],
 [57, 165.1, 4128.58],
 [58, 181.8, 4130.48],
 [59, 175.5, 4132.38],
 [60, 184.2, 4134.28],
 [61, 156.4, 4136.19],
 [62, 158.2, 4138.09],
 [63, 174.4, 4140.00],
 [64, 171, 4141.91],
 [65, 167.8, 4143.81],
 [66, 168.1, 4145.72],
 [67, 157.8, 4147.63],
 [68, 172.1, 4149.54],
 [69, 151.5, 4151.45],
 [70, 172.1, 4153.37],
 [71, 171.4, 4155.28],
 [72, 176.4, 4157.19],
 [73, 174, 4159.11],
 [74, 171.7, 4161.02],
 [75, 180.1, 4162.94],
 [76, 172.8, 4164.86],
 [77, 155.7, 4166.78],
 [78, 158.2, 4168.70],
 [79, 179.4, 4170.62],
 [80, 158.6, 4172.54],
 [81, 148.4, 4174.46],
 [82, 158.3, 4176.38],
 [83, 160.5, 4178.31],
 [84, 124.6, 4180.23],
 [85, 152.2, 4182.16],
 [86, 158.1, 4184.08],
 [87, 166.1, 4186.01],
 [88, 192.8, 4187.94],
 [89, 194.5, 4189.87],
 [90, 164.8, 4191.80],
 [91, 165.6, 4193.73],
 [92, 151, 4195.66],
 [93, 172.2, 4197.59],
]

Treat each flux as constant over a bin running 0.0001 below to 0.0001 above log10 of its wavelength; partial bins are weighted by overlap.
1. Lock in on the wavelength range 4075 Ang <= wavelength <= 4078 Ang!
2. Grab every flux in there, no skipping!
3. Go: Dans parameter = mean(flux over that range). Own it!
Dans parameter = 151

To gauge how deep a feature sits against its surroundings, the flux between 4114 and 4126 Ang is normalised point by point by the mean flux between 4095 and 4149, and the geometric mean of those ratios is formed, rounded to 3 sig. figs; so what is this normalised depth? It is 1.02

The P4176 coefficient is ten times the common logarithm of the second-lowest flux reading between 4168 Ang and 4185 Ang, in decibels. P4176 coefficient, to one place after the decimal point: 21.7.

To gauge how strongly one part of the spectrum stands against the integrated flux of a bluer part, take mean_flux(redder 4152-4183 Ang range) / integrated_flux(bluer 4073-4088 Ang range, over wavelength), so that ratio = 0.060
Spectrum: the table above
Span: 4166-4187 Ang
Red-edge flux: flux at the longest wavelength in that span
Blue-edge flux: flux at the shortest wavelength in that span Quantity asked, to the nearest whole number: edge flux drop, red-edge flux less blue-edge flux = 10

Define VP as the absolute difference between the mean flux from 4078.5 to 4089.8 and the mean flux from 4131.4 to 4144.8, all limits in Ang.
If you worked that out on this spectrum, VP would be 22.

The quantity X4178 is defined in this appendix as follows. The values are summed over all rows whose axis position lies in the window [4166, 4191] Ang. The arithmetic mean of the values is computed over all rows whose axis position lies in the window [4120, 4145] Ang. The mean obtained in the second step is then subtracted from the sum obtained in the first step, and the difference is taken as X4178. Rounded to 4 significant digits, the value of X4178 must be 1940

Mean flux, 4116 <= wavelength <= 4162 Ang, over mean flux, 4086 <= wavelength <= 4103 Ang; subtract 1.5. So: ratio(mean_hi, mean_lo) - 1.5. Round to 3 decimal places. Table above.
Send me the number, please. -0.515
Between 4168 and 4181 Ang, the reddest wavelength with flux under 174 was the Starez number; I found 4180.23 Ang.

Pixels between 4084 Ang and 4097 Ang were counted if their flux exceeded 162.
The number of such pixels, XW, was 7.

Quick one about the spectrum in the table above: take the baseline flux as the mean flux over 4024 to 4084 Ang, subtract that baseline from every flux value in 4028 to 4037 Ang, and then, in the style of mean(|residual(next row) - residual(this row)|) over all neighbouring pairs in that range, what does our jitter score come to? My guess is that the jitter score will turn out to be 6.3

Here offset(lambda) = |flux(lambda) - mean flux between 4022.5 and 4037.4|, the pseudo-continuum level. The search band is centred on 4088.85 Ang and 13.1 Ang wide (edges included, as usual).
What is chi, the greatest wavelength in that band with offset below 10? 4094.49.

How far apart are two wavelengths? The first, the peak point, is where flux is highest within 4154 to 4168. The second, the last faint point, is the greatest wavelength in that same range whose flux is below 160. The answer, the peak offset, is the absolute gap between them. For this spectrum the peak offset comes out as 3.8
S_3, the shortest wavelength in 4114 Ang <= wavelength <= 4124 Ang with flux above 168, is 4115.29 Ang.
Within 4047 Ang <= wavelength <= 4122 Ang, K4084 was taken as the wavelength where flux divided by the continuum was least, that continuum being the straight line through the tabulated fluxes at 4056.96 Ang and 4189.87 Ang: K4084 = 4100.16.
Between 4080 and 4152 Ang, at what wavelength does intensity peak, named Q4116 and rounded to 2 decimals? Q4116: 4085.08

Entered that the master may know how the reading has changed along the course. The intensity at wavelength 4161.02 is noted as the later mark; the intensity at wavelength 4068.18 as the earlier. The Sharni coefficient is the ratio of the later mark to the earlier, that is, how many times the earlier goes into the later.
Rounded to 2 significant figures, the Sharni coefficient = 0.97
